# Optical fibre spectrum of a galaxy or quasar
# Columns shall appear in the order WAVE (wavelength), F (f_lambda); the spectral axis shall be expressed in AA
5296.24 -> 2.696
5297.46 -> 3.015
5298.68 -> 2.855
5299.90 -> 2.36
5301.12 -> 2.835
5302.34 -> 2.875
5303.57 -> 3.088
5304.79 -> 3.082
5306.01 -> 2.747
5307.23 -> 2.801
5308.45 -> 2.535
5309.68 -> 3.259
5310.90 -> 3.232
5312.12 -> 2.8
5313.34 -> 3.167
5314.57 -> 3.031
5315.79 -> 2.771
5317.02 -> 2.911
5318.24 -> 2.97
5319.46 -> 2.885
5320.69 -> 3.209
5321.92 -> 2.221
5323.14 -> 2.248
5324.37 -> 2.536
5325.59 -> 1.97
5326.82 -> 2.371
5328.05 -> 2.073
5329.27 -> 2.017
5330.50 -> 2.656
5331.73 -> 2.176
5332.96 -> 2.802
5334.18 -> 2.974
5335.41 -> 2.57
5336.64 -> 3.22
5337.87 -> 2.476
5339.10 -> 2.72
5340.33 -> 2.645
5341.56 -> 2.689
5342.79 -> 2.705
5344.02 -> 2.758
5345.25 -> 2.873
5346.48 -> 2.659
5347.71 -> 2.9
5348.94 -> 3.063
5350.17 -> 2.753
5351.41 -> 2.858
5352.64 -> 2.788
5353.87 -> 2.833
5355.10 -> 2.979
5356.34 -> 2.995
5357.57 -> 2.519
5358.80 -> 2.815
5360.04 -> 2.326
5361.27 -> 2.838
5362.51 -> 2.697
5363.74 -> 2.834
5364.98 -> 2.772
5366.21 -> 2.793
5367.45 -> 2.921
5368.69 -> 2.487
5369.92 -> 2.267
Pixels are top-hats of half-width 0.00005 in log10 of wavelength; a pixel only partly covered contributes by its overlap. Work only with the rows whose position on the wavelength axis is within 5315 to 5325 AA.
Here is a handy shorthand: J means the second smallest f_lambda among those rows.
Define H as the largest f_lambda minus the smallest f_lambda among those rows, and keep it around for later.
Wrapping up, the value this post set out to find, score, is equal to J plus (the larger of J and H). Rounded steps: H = 0.99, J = 2.248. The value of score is 4.50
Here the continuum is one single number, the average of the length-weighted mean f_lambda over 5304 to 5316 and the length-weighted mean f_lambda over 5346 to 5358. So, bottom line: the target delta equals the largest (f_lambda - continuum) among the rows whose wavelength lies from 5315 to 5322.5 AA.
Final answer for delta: 0.312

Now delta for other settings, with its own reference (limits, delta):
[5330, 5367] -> 0.323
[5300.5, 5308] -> 0.191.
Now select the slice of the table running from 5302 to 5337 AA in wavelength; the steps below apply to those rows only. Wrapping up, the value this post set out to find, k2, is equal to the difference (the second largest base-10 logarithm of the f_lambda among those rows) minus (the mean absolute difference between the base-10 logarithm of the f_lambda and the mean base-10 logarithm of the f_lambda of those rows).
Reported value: 0.456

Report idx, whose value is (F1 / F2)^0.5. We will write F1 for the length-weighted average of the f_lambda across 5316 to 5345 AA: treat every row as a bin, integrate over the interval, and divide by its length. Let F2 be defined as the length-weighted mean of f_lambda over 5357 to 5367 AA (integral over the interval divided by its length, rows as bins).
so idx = 0.98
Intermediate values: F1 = 2.61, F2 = 2.70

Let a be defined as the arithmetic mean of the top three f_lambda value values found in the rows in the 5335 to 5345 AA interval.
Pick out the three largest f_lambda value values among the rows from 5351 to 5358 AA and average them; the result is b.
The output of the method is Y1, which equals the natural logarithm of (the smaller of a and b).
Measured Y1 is 1.06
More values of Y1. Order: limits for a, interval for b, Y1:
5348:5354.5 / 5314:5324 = 1.07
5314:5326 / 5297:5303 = 1.07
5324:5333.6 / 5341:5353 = 0.98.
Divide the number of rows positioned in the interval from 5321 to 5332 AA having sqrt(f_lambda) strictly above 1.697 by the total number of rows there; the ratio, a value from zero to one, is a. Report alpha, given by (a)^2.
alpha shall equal 0.00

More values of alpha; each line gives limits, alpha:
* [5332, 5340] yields 0.11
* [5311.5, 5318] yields 0.36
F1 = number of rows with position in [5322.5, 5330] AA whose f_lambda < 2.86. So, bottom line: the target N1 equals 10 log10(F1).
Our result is 7.8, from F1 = 6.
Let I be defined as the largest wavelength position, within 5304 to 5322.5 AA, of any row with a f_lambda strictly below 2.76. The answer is 5321.92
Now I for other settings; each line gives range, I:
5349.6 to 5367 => 5362.51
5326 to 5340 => 5339.10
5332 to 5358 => 5357.57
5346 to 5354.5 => 5350.17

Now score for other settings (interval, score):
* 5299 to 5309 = 5.07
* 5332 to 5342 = 5.14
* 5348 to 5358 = 5.51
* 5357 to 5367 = 5.04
